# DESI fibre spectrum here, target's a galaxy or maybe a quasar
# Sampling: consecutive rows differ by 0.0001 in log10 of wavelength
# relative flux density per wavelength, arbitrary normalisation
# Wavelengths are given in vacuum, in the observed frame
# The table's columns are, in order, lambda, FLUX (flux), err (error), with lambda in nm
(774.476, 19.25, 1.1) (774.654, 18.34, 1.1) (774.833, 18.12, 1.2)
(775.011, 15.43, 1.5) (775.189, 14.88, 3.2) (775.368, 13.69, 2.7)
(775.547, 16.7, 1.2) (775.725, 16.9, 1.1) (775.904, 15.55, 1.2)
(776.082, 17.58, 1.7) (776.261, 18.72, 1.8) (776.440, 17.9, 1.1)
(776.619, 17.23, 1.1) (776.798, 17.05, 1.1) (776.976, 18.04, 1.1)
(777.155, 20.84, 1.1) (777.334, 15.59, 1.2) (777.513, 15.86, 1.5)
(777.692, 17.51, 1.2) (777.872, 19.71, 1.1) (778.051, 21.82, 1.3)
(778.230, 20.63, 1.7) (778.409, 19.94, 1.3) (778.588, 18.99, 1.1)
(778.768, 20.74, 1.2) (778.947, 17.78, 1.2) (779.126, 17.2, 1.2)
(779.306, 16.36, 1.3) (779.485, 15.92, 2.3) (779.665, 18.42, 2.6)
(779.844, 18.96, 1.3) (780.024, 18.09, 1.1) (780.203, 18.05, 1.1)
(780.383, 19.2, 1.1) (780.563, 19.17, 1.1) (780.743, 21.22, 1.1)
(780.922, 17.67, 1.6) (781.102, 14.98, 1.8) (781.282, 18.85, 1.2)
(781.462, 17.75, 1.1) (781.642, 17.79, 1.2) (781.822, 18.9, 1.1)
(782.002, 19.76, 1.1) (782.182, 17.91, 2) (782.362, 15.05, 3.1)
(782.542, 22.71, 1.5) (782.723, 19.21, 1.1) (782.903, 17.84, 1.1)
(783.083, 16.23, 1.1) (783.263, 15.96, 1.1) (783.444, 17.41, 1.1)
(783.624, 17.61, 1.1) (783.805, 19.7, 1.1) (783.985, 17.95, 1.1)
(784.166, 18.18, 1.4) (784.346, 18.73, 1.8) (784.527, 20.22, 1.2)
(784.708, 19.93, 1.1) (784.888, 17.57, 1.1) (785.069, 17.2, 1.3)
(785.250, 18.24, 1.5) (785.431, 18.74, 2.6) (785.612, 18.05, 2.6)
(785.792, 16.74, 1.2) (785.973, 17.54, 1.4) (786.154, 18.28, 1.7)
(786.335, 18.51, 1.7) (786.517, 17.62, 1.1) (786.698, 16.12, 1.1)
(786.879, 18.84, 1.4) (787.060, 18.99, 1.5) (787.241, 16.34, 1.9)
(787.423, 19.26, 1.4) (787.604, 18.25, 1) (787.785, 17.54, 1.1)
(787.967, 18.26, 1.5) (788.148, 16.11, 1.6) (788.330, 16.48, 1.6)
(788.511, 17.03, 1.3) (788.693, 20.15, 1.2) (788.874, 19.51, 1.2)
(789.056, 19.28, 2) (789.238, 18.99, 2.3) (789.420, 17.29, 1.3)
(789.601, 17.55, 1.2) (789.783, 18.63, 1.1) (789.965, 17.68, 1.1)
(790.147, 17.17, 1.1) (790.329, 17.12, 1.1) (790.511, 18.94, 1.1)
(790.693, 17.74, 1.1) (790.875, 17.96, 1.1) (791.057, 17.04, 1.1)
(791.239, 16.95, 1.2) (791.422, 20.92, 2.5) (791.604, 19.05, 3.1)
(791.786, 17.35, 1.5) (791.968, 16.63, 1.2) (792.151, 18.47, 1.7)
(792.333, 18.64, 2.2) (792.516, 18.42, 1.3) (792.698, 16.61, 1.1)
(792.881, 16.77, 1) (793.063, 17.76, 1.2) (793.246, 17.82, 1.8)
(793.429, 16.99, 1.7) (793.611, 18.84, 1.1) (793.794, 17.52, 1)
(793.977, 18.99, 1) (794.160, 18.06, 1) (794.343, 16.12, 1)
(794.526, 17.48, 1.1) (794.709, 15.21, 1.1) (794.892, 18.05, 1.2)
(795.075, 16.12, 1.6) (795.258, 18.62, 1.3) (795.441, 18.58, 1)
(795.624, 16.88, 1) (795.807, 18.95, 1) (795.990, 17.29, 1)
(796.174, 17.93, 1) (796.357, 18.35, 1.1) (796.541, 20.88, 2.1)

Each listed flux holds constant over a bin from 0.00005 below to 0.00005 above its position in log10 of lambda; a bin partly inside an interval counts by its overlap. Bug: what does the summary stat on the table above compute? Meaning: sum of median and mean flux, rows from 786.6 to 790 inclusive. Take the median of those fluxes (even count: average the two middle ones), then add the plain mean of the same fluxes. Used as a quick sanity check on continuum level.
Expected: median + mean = 36.3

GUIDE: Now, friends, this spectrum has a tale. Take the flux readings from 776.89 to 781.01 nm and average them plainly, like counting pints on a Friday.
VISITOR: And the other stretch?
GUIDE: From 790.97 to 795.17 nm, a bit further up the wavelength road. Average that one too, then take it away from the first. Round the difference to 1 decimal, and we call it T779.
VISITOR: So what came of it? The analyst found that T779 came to 1.0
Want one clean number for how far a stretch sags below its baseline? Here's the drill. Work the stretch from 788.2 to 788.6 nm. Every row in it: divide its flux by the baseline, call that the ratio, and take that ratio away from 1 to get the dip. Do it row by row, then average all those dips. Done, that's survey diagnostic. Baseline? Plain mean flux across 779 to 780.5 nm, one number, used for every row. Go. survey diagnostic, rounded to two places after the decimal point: 0.06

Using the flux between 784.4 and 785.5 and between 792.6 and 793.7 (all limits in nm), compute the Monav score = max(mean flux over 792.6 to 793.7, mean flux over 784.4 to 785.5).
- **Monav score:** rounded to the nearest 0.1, 18.6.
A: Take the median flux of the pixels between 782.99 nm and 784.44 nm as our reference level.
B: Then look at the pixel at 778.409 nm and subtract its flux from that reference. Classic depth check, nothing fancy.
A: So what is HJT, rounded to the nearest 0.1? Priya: -2.2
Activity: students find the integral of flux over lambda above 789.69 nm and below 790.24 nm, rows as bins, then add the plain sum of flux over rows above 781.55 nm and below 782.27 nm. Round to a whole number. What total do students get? 84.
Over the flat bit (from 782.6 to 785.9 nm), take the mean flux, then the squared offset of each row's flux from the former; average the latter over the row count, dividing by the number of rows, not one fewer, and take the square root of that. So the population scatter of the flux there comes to 1.16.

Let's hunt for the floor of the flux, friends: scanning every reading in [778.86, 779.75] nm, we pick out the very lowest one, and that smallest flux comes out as 15.92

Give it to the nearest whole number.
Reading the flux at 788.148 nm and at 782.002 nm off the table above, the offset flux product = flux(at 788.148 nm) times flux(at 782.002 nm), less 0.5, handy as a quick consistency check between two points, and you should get 318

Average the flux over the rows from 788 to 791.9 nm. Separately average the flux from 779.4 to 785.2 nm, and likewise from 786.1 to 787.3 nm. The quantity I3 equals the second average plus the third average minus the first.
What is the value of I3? 18.0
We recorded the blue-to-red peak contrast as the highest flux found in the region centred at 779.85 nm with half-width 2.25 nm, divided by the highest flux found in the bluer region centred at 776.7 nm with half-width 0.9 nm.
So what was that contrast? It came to 1.05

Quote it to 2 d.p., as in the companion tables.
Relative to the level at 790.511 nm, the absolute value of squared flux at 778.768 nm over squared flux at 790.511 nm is 1.20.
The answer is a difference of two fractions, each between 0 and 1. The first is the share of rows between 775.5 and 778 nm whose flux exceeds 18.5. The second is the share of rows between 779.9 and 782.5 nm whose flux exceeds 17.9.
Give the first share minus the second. -0.43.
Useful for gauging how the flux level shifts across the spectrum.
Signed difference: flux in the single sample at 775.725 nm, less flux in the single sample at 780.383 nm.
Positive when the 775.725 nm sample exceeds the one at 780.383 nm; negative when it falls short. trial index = -2.3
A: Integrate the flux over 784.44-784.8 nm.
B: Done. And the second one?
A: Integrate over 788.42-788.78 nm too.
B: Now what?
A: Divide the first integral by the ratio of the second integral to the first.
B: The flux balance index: 7.8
